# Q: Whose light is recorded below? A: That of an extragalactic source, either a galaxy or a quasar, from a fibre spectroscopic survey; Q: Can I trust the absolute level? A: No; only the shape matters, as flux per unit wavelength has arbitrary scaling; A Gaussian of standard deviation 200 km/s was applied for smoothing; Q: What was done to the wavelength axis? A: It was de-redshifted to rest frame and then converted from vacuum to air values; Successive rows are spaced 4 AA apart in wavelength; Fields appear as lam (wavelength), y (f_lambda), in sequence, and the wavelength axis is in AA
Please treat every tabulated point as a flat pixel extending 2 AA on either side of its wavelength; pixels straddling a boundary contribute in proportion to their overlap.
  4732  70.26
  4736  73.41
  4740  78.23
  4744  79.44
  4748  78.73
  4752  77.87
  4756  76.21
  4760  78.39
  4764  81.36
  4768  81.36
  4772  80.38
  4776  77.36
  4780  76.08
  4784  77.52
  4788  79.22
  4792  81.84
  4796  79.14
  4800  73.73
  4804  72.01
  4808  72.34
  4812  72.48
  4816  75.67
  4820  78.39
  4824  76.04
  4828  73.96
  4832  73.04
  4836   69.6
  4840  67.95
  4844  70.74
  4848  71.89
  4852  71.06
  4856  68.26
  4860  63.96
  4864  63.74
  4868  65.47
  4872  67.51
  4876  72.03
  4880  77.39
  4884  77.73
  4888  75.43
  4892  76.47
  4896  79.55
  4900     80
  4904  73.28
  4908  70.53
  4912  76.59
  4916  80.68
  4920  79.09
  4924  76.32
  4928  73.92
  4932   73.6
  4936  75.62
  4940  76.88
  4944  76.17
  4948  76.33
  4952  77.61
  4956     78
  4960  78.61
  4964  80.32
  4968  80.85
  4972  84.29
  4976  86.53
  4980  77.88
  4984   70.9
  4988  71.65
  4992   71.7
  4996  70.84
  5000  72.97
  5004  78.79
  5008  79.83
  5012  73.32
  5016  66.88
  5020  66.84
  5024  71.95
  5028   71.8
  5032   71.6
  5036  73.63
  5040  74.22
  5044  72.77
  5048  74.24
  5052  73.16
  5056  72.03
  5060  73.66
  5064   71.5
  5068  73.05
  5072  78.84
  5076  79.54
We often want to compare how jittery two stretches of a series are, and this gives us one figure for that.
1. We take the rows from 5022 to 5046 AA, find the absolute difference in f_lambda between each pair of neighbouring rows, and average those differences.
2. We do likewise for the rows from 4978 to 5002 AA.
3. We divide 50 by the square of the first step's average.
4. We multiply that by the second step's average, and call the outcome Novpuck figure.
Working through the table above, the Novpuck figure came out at 138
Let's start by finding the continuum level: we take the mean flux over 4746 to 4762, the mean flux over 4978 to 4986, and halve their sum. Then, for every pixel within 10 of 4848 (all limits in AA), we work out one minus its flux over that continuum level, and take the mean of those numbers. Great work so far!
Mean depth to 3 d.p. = 0.080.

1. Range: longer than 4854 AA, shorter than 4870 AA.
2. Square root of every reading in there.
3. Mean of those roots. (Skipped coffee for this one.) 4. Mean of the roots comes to 8.08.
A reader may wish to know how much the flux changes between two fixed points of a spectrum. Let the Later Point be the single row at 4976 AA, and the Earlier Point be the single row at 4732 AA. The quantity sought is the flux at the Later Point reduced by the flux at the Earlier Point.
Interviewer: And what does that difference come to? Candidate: 16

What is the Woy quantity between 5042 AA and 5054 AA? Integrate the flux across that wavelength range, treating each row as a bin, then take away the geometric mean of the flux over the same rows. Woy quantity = 807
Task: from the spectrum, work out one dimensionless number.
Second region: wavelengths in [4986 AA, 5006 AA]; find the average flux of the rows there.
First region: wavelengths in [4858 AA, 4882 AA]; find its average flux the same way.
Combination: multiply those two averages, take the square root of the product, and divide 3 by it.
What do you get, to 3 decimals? 0.042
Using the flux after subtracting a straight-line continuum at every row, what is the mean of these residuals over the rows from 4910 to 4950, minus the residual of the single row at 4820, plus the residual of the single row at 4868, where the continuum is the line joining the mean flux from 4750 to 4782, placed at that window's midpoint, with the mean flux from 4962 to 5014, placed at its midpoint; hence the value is -13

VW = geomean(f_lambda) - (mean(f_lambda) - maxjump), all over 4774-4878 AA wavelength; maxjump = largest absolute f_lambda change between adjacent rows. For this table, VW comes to 5.3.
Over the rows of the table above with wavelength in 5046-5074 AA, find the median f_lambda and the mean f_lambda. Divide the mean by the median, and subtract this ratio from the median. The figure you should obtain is 72.2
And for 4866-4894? 74.5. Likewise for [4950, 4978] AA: 79.3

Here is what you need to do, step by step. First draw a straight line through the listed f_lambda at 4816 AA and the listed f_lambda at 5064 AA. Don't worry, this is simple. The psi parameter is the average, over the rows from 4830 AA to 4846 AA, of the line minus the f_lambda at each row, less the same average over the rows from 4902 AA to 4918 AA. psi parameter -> 6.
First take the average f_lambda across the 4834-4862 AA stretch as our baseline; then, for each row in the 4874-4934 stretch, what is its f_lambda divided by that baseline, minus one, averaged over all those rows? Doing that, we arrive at 0.10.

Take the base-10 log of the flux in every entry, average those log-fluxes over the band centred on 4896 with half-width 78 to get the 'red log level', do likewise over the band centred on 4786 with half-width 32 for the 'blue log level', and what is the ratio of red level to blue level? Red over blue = 0.99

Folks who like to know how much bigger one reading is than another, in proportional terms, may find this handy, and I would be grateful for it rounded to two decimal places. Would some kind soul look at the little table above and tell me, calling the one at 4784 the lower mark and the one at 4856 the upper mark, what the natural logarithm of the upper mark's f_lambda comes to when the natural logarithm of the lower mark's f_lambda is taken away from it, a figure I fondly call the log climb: -0.13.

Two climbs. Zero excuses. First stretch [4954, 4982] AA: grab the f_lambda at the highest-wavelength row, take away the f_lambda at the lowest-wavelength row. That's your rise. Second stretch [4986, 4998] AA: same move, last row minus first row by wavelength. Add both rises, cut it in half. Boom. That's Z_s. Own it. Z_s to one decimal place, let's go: -0.5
